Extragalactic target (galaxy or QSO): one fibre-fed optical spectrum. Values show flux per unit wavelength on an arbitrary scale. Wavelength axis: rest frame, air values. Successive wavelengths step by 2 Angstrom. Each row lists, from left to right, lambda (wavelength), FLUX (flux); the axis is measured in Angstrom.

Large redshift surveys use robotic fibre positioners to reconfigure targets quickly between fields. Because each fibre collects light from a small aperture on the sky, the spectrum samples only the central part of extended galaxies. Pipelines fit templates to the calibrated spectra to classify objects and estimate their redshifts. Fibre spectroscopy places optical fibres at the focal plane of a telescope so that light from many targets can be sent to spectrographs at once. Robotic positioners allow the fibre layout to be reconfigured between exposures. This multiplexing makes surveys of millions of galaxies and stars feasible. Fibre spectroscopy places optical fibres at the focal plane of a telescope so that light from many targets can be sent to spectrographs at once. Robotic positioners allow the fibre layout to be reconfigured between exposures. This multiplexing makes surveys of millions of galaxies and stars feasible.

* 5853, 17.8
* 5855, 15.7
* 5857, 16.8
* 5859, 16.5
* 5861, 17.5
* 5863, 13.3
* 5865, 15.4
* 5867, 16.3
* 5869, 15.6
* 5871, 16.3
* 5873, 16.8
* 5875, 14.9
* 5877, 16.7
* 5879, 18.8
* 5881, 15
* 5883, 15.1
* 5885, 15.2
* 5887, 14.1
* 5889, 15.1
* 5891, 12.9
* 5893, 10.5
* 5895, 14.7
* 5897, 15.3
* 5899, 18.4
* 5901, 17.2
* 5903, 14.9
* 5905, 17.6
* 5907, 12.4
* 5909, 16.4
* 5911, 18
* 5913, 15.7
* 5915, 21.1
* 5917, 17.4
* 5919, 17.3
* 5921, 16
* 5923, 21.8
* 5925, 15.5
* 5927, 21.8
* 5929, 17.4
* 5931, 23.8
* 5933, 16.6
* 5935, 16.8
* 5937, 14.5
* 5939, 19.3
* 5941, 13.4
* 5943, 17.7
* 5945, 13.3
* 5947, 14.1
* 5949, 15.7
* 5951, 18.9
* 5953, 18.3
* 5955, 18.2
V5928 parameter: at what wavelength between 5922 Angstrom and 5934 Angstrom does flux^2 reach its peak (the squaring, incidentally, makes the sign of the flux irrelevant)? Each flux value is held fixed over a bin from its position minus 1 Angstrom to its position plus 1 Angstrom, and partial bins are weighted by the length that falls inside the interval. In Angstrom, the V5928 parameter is 5931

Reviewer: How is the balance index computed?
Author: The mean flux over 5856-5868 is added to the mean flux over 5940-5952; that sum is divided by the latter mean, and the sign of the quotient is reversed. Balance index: -2.03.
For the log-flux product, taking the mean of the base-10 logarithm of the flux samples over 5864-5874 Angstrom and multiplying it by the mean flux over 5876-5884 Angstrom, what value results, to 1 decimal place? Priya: 19.8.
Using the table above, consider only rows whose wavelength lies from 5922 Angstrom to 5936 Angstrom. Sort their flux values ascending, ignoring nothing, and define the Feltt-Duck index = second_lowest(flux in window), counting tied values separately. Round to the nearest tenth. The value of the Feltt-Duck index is 16.6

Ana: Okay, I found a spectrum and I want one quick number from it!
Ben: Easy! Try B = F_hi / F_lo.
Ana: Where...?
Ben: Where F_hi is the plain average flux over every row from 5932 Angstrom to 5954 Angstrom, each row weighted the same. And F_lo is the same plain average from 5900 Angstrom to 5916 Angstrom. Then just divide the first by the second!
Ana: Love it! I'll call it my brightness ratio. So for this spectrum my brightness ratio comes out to 0.97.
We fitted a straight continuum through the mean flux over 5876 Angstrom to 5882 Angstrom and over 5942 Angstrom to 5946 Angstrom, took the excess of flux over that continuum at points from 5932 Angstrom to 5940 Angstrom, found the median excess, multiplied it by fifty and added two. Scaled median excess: 52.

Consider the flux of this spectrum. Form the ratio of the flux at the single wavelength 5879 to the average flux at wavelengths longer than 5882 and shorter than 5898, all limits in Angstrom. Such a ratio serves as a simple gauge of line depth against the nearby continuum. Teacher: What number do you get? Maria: 1.33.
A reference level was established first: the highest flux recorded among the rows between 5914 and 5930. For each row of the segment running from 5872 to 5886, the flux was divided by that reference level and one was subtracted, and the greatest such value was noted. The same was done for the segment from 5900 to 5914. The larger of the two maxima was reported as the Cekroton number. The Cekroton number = -0.14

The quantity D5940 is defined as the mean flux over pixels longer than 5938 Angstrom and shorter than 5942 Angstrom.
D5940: 16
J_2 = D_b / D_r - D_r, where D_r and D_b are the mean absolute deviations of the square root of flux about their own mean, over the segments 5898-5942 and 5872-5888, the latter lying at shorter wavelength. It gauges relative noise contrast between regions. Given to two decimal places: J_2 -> 0.38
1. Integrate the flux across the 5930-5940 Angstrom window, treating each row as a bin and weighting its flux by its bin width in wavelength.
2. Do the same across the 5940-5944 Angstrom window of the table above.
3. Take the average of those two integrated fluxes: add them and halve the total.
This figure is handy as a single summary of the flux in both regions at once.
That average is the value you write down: 122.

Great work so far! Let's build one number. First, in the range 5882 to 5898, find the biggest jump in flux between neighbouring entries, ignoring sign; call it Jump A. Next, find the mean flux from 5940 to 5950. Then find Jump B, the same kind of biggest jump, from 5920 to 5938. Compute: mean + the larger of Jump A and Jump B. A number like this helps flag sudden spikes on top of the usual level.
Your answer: 22.0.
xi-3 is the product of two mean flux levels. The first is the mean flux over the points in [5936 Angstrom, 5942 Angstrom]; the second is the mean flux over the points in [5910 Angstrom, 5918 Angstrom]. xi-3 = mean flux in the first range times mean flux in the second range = 284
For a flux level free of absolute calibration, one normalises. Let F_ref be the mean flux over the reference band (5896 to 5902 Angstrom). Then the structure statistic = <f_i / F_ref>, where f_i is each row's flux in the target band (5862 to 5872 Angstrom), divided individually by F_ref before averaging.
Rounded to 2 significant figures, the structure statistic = 0.91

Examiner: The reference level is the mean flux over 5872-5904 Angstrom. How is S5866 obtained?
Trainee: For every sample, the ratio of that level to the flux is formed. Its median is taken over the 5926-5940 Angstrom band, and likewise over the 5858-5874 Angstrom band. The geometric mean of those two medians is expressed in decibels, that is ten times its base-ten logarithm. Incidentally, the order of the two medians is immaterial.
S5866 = -0.40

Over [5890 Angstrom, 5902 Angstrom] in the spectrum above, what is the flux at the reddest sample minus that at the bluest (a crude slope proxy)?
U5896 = 4.3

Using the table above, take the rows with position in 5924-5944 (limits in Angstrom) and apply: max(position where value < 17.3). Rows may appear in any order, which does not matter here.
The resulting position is 5941 Angstrom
